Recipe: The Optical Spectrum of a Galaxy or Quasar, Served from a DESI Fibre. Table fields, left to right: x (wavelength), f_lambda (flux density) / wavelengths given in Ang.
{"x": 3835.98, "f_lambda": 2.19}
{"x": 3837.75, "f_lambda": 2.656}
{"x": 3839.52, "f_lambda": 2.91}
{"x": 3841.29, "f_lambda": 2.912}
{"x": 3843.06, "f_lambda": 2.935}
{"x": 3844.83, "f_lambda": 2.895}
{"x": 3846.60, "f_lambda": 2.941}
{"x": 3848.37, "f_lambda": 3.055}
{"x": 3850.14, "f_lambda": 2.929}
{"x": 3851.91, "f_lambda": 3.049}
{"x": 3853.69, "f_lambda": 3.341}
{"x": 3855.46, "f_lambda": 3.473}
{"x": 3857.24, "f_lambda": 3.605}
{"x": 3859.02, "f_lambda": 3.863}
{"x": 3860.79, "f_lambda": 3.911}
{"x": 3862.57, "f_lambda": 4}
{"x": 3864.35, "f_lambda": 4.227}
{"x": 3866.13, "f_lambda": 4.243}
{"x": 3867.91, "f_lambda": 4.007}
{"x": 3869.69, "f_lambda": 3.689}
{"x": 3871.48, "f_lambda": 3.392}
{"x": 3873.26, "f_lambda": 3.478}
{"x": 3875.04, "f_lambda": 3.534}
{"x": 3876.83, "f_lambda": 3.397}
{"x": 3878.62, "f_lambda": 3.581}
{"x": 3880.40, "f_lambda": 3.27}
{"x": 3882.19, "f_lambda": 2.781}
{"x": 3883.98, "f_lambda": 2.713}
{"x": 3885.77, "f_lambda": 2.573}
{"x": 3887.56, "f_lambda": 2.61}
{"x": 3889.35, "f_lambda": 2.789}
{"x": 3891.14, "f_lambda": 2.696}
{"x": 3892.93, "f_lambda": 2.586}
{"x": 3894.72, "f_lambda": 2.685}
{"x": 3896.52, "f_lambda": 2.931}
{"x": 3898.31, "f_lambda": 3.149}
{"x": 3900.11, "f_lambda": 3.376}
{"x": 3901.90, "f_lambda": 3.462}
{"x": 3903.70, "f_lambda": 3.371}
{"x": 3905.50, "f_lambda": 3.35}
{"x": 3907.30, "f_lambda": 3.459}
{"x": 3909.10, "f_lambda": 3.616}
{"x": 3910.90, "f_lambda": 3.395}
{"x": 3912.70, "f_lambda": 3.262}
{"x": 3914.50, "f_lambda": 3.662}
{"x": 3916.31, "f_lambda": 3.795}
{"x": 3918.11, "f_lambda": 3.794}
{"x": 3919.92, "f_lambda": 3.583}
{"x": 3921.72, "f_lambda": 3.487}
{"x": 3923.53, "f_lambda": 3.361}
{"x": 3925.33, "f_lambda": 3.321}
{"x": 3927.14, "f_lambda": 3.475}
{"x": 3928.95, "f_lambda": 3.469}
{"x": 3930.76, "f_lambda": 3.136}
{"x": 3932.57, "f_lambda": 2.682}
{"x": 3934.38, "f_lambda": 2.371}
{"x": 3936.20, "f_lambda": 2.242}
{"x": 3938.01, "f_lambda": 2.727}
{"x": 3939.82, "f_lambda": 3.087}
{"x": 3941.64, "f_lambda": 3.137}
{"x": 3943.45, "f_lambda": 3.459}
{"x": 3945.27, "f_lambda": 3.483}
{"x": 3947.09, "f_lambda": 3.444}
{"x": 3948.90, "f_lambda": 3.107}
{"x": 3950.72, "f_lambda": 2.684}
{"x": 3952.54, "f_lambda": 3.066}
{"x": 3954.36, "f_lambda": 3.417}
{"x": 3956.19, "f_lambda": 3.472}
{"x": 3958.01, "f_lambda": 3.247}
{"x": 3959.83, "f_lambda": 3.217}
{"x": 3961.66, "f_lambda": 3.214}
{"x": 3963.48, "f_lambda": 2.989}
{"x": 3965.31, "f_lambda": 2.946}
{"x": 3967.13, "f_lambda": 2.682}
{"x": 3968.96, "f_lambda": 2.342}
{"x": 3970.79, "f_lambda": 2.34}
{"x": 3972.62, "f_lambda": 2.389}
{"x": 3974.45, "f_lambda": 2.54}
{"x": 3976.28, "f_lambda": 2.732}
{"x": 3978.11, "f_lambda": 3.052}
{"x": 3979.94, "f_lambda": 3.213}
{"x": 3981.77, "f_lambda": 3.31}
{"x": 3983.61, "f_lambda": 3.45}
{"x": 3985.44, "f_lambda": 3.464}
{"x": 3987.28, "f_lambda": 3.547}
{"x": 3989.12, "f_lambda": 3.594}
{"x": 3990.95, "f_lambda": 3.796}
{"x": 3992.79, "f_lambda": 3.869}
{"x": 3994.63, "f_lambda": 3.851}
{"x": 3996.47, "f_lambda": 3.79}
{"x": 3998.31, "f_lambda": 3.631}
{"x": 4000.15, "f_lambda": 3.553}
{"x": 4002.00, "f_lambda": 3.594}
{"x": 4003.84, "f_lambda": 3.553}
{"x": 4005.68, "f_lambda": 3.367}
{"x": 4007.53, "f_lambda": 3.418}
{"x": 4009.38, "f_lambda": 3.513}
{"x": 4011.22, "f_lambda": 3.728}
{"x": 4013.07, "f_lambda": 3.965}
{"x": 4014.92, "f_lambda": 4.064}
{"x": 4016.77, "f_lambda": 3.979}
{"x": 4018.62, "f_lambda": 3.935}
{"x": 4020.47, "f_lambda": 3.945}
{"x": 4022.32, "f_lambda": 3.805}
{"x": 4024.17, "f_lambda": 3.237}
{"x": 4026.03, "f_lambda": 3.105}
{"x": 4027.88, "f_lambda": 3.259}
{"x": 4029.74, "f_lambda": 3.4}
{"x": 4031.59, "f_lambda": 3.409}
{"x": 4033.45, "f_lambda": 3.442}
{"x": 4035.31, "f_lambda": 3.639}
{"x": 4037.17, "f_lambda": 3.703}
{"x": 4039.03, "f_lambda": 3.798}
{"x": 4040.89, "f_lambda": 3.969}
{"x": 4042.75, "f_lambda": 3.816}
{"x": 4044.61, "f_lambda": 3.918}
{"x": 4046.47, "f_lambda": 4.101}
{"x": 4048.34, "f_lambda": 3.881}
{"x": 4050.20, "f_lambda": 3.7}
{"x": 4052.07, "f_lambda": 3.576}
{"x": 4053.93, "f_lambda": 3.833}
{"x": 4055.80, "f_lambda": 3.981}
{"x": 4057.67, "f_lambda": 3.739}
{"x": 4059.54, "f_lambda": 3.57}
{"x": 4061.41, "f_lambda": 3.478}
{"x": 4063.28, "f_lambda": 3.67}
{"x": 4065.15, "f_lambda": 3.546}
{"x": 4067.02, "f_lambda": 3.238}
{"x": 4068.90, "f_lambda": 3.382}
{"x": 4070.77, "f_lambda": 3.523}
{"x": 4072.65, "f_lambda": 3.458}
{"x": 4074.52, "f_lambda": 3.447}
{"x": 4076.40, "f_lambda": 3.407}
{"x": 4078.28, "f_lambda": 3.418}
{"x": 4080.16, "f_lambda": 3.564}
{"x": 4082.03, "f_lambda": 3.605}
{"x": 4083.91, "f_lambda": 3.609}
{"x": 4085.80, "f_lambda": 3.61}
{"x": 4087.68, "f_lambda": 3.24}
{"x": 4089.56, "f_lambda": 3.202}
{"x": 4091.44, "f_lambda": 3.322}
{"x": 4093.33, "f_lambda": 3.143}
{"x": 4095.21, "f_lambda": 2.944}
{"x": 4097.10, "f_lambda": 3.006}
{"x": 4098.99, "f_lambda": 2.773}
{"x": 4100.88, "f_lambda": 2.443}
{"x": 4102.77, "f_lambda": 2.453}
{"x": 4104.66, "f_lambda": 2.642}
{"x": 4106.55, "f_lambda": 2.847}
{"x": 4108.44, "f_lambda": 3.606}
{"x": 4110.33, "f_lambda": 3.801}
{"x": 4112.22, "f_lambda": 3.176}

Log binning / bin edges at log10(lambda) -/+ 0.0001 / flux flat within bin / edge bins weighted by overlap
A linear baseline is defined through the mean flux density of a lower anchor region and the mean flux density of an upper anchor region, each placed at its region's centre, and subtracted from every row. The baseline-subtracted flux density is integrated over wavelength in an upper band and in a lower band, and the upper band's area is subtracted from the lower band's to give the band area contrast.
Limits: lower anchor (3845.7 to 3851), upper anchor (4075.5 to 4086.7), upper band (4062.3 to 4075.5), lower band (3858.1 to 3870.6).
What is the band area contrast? 13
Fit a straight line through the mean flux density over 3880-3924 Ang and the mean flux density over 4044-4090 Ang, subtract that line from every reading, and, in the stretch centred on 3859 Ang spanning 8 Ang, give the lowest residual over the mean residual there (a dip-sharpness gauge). 0.6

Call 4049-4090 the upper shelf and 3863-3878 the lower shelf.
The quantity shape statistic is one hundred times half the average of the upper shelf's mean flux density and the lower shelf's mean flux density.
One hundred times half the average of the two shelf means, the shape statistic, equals 182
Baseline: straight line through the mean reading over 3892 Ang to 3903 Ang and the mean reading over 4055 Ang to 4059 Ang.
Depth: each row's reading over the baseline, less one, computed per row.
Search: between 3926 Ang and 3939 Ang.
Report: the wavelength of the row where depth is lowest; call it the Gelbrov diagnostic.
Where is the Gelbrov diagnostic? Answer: 3936.20 Ang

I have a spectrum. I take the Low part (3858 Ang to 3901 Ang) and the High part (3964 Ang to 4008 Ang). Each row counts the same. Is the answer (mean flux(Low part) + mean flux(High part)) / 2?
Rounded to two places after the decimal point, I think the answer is 3.28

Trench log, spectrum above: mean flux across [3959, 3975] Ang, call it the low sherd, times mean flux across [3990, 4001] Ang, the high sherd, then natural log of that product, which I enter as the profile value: 2.33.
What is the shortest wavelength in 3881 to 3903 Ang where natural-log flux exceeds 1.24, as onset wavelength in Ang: 3901.90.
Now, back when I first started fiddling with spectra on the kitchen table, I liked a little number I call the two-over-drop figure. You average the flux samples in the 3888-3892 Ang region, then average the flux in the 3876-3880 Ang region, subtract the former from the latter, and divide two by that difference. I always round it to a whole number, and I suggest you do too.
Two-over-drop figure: 3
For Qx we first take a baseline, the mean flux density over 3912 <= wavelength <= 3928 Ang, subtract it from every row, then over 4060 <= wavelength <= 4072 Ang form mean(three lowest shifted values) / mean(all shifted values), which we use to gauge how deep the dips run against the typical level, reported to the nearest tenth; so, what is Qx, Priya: 3.0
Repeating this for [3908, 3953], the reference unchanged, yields 3.7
